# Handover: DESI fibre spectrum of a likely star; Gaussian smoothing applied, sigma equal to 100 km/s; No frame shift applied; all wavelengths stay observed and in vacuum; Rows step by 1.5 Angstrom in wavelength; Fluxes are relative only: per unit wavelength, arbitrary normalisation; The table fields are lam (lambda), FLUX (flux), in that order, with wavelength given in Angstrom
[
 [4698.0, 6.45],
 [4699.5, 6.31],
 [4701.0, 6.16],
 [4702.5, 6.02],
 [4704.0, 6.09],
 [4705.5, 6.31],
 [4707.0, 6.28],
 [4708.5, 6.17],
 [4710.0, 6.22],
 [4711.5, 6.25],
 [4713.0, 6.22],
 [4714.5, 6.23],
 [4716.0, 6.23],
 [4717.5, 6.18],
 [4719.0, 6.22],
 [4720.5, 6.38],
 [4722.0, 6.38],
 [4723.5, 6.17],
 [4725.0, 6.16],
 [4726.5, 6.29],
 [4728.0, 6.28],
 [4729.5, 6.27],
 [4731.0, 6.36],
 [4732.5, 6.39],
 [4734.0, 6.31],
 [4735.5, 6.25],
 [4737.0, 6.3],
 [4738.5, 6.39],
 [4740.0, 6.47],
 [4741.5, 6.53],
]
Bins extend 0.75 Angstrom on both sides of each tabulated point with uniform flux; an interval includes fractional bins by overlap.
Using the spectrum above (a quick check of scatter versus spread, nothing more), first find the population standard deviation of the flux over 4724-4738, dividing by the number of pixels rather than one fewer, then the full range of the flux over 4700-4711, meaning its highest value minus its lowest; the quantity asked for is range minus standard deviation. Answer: 0.23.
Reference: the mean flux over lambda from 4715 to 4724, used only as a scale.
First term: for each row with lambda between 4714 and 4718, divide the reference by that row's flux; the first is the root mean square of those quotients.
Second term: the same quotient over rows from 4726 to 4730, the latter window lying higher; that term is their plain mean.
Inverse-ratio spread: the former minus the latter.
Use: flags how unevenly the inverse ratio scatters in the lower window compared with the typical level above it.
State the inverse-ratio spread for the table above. 0.0107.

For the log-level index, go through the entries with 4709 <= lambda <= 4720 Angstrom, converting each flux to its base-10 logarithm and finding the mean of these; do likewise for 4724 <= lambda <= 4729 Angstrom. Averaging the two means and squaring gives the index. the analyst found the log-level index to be 0.631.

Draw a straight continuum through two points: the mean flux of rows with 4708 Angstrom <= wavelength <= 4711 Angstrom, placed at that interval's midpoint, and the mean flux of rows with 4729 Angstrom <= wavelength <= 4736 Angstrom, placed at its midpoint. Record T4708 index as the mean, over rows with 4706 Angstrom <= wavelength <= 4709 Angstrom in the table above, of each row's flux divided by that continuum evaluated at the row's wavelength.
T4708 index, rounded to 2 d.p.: 1.01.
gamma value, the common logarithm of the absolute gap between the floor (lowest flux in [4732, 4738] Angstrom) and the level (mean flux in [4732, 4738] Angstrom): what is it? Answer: -1.20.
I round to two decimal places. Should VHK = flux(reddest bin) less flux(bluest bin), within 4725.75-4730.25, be -0.02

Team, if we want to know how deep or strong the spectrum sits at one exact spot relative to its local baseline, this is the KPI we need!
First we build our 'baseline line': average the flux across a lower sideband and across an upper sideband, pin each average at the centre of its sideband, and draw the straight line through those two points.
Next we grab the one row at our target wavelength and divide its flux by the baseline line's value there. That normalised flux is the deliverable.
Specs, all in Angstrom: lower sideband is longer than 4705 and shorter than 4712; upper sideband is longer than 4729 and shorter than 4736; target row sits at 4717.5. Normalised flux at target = 0.985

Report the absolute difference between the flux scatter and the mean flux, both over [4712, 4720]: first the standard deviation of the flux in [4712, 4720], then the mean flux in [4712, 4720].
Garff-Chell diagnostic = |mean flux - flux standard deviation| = 6.20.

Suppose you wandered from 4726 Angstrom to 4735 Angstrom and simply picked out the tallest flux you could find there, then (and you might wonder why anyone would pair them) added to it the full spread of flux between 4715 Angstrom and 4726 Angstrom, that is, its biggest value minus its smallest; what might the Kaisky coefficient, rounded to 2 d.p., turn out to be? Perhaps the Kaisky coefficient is 6.61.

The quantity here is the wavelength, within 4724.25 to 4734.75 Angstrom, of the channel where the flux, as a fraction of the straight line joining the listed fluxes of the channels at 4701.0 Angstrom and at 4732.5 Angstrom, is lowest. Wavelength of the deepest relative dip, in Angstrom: 4725.0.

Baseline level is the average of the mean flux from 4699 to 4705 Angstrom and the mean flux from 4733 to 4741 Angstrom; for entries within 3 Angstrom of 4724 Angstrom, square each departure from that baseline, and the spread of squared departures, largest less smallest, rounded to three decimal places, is 0.016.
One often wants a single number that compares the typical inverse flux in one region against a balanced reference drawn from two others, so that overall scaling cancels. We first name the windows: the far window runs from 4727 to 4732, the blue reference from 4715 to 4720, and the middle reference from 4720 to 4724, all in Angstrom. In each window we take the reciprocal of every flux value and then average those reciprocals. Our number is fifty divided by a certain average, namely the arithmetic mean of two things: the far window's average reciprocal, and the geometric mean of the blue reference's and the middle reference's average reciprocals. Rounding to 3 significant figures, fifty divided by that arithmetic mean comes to 314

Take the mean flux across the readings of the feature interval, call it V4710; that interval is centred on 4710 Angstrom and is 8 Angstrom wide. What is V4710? 6.23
